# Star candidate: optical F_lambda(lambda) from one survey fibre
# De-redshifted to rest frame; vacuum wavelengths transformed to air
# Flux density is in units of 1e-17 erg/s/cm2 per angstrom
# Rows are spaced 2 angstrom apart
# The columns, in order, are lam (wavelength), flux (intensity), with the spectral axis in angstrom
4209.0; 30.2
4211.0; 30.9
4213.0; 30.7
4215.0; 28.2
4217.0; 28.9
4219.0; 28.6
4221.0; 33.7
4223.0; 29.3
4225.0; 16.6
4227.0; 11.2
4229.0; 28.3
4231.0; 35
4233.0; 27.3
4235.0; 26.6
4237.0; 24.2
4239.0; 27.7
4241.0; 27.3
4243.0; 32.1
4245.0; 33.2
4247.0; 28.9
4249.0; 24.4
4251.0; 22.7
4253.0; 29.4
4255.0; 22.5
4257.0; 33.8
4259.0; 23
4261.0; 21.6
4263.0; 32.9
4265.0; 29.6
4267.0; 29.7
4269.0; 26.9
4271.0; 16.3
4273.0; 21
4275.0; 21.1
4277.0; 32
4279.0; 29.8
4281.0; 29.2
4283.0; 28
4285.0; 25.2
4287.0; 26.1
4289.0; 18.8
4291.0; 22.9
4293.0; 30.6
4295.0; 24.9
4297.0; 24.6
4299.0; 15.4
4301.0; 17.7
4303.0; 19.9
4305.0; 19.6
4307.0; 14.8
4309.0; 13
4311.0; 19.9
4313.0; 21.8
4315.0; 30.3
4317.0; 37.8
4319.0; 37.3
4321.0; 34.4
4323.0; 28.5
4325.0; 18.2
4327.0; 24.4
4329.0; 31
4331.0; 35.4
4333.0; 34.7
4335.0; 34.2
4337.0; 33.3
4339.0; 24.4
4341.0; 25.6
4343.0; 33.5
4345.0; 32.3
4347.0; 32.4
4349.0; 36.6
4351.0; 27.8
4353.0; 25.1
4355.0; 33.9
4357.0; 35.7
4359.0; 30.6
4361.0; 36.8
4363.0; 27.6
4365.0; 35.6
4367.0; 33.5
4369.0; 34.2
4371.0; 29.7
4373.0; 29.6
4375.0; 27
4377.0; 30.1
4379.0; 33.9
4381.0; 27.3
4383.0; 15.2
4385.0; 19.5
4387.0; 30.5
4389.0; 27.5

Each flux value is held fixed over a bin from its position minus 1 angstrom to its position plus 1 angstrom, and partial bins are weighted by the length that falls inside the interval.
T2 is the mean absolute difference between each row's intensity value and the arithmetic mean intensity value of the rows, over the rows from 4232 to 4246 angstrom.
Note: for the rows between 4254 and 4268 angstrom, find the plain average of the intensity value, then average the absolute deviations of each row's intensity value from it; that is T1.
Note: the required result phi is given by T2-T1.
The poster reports -2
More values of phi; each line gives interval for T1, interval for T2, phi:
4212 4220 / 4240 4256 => 3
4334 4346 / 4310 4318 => 3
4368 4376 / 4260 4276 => 3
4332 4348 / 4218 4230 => 4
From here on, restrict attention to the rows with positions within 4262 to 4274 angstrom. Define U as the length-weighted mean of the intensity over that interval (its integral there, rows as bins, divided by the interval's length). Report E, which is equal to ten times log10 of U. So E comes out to 14.2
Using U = 26.1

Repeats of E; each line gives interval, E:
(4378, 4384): 14.1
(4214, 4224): 14.7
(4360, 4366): 15.2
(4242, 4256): 14.4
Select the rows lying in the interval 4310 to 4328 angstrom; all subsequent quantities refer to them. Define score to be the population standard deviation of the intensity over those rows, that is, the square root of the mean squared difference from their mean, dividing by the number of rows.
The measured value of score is 7.0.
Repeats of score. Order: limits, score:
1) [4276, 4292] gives 3.9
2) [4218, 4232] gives 8.2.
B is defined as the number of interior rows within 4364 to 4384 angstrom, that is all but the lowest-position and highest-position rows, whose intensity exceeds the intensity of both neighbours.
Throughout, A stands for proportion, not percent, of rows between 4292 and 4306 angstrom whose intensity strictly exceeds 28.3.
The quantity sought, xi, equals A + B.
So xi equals 2.1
